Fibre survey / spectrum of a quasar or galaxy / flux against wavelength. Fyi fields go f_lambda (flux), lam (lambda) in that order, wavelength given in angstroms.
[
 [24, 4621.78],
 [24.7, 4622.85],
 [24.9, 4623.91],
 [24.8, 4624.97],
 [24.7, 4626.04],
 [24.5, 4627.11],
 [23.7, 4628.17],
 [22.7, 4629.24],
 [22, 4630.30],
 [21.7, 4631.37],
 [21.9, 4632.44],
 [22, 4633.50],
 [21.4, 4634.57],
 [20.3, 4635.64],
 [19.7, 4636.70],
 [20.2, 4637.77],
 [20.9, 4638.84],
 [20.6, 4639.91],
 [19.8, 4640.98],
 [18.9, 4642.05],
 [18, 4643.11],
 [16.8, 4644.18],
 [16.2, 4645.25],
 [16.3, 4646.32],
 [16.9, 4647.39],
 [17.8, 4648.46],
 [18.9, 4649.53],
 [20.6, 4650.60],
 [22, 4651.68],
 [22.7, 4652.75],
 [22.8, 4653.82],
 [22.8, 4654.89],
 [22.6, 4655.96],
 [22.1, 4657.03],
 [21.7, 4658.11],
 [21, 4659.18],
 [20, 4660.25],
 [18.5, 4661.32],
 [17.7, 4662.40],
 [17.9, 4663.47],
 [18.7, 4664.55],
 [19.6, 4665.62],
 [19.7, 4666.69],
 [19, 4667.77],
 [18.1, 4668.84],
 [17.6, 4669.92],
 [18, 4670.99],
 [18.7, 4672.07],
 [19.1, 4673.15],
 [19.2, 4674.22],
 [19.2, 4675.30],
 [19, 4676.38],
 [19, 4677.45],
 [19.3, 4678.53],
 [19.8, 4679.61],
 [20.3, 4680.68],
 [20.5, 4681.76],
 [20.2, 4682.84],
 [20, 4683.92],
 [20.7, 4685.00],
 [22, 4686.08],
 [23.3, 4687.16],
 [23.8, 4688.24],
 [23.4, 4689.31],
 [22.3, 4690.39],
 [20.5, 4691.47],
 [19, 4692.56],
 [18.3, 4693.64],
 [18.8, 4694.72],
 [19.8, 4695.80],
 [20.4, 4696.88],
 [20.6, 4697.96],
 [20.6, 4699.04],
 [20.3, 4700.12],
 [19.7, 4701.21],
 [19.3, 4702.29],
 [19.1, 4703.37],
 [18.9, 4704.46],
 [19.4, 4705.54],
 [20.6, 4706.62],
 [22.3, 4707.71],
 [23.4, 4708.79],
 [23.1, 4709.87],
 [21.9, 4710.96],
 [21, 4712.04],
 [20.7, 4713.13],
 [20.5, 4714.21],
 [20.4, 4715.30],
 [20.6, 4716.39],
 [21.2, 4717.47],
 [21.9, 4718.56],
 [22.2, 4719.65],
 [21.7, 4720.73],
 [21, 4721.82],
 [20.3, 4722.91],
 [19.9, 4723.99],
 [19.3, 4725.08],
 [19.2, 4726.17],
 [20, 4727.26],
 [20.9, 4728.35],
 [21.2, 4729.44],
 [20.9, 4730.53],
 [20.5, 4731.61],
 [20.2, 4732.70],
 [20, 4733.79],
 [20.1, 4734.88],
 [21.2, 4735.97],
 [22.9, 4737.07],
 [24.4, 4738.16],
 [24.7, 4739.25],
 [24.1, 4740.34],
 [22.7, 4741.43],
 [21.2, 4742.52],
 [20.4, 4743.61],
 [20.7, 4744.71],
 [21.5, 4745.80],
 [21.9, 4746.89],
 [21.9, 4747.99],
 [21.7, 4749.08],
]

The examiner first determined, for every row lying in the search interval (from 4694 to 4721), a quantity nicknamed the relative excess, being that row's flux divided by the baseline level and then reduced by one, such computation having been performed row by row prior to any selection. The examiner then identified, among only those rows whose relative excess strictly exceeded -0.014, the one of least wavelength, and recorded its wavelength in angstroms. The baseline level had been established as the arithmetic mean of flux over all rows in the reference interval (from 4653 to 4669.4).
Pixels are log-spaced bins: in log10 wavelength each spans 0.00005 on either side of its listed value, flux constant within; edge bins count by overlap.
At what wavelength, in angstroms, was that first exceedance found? 4696.88 angstroms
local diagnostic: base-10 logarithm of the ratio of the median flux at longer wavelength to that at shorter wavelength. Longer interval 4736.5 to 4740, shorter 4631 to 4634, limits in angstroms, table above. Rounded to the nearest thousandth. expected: 0.047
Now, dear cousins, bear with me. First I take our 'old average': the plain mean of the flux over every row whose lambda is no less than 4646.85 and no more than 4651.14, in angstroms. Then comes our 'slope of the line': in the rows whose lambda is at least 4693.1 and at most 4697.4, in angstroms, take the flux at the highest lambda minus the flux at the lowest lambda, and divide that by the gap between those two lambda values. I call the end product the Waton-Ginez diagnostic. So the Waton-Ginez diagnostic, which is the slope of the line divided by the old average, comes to 0.03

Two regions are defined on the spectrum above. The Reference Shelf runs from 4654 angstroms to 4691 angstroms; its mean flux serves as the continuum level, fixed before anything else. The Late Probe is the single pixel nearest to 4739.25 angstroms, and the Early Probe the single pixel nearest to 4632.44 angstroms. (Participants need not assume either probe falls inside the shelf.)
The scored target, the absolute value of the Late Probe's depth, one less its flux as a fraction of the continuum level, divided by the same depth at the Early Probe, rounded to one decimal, 2.6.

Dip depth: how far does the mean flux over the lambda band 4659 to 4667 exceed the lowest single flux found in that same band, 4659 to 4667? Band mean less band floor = 1.4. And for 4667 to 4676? 1.0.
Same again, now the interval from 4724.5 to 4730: 0.9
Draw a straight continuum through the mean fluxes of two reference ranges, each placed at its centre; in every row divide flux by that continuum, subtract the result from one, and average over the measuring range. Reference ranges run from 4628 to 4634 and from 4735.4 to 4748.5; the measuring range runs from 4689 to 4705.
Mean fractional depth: 0.101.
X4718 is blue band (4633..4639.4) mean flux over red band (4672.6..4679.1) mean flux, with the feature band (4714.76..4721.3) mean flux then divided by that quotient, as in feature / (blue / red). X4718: 19.7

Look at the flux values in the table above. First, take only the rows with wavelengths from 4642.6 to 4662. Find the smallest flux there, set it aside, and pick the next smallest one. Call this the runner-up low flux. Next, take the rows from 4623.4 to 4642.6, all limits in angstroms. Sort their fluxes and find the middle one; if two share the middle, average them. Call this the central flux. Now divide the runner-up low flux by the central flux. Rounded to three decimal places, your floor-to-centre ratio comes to 0.748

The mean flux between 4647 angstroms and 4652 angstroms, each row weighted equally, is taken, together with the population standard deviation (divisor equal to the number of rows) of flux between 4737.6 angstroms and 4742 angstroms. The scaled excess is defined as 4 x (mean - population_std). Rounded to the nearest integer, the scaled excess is 74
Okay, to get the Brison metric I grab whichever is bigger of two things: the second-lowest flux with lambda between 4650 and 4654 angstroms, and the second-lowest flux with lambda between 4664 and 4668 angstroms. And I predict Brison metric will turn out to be 22.0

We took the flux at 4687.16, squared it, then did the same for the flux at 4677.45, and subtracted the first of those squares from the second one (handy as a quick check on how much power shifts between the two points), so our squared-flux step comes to -182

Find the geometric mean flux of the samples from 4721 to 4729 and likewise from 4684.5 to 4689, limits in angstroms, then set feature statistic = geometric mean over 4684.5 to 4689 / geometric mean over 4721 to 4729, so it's 1.12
